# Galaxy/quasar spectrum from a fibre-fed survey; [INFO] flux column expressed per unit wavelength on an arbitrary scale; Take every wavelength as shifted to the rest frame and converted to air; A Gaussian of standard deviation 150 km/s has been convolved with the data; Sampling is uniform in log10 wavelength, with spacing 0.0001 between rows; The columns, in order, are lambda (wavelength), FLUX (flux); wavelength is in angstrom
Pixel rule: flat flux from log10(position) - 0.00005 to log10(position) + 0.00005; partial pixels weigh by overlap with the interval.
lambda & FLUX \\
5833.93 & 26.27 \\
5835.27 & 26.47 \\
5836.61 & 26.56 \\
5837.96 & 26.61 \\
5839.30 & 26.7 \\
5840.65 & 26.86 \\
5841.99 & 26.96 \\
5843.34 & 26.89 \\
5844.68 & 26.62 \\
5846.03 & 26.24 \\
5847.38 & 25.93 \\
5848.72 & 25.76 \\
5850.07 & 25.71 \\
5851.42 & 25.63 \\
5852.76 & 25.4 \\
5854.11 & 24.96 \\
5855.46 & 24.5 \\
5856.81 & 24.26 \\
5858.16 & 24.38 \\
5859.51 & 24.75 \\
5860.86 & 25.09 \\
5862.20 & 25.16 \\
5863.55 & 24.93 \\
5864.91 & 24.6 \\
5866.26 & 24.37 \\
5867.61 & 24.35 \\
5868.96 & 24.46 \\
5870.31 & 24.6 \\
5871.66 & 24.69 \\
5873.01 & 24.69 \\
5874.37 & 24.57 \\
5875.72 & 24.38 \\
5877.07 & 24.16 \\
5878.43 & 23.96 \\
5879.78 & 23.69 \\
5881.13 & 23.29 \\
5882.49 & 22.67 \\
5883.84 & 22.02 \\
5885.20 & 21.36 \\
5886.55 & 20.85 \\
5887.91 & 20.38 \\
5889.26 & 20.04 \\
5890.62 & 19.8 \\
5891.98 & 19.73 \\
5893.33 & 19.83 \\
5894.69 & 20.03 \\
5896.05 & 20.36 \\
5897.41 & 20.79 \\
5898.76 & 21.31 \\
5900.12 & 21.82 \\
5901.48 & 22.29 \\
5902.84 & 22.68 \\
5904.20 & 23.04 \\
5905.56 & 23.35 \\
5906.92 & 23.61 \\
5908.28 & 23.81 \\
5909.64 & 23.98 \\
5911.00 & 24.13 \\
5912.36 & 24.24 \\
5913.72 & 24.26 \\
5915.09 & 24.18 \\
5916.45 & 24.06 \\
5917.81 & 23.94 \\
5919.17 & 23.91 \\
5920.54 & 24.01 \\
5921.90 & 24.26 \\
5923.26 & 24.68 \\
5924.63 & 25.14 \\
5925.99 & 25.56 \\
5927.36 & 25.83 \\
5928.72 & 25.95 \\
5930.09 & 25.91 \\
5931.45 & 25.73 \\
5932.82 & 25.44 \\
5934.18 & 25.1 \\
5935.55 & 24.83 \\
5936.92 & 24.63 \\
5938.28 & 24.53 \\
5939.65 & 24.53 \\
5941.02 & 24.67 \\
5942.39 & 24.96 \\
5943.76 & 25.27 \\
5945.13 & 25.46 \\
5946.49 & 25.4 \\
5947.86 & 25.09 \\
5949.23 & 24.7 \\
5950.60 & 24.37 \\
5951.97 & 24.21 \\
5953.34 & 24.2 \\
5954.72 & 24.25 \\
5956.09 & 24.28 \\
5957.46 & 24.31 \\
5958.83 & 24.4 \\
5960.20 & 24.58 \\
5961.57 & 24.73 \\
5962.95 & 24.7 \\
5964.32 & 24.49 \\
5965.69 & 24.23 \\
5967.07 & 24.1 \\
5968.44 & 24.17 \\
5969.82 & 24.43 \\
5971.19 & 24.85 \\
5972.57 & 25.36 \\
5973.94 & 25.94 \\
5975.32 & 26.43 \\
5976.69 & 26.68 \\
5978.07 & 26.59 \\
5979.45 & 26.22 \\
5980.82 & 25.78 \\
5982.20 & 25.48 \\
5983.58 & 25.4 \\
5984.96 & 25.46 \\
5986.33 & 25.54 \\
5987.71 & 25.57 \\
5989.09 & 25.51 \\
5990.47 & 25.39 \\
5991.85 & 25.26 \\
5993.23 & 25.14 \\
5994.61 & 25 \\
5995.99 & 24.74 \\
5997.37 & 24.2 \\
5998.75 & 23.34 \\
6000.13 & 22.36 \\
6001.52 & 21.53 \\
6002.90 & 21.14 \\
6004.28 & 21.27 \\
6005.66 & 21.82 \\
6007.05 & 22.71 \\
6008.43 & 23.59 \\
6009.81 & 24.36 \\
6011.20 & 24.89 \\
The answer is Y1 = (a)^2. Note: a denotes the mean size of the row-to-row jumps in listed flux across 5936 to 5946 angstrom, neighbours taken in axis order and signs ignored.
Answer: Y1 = 0.03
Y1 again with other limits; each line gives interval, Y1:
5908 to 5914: 0.01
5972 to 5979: 0.12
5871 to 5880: 0.03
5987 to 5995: 0.01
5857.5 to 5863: 0.07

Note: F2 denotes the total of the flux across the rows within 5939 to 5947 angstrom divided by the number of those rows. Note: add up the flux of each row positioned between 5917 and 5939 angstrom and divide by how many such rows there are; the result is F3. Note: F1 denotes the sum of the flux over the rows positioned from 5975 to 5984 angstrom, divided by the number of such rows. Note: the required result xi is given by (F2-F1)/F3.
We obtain -0.041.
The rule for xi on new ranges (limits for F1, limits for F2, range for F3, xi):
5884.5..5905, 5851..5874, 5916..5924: 0.157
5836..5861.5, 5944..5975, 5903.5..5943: -0.046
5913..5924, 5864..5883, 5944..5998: 0.001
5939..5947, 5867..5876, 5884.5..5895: -0.025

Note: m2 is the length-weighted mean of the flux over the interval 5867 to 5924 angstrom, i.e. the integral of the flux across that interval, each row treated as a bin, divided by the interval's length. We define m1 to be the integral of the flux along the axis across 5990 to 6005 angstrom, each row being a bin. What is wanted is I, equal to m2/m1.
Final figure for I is 0.065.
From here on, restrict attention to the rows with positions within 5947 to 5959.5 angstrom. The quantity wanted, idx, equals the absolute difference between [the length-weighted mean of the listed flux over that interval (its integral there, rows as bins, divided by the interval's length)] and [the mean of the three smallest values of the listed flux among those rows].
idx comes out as 0.21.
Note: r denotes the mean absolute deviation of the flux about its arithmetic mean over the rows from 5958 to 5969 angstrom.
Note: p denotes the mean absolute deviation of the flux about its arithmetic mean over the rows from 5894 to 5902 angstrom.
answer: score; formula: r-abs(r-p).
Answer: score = -0.31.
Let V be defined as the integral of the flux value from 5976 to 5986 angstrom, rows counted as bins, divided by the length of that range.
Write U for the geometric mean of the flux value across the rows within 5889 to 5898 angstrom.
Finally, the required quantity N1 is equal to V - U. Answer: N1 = 5.9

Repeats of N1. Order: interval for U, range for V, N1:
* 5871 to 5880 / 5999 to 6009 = -2.2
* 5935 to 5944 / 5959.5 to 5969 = -0.3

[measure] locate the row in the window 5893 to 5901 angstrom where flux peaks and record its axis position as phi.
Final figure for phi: 5900.12 angstrom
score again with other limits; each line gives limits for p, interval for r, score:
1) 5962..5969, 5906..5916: 0.19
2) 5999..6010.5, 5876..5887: 0.91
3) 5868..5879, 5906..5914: 0.20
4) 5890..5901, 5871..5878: -0.27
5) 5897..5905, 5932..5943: -0.19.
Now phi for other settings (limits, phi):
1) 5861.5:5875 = 5862.20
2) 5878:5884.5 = 5878.43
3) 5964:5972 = 5971.19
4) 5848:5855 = 5848.72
